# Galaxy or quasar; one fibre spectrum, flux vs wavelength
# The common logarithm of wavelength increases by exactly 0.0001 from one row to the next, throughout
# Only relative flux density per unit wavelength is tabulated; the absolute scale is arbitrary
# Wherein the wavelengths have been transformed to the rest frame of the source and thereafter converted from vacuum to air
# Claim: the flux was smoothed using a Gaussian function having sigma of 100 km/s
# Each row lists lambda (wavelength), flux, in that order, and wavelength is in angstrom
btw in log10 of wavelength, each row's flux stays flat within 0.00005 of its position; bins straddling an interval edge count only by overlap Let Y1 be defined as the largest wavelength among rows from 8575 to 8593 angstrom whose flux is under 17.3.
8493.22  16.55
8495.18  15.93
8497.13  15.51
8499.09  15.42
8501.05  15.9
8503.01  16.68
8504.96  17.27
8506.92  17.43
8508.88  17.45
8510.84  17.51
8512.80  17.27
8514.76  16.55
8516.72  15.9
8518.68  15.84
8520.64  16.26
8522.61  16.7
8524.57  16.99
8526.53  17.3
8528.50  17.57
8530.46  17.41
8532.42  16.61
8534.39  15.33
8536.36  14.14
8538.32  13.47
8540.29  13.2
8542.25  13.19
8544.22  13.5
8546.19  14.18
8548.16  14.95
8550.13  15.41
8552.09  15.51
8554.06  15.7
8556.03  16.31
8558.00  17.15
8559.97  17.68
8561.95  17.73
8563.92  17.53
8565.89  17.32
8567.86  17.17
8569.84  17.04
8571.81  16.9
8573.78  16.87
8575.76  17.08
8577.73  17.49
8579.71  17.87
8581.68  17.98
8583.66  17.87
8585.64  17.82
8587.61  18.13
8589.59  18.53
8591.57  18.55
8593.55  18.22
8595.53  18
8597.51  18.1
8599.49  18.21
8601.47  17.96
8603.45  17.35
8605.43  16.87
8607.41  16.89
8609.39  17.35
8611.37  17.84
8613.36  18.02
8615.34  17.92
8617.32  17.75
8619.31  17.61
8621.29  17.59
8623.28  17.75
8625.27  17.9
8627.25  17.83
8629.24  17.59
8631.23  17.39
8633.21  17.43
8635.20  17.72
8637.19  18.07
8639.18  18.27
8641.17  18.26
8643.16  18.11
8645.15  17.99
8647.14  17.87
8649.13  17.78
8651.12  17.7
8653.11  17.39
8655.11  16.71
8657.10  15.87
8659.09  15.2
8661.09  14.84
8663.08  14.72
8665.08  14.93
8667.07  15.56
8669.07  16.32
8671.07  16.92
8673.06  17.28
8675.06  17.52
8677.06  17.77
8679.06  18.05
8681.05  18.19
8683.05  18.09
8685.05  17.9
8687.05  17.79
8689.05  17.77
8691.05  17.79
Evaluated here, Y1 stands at 8575.76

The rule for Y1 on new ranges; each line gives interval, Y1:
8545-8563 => 8558.00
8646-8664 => 8663.08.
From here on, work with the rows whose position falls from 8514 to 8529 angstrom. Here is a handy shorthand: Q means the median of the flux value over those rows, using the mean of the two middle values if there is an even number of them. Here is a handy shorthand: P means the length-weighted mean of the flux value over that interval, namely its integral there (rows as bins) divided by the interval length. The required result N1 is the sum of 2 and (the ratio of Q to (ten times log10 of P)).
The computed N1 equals 3.36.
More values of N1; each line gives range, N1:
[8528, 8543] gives 3.25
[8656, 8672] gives 3.29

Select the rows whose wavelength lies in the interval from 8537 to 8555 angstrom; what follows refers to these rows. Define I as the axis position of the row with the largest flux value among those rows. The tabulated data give 8554.06 angstrom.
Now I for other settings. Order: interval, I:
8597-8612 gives 8599.49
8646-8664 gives 8647.14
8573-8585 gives 8581.68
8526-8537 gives 8528.50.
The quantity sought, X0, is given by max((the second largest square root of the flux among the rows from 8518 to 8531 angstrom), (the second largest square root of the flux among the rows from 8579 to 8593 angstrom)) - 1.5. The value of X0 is 2.80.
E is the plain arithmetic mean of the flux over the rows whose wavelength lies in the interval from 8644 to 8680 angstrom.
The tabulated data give 16.7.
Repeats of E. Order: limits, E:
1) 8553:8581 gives 17.1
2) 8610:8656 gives 17.8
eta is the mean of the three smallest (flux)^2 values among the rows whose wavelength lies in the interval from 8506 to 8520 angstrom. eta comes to 259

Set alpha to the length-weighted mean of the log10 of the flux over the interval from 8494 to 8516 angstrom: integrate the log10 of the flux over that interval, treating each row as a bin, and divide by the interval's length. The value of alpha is 1.22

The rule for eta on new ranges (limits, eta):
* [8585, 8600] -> 323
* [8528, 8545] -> 177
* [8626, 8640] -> 305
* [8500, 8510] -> 276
